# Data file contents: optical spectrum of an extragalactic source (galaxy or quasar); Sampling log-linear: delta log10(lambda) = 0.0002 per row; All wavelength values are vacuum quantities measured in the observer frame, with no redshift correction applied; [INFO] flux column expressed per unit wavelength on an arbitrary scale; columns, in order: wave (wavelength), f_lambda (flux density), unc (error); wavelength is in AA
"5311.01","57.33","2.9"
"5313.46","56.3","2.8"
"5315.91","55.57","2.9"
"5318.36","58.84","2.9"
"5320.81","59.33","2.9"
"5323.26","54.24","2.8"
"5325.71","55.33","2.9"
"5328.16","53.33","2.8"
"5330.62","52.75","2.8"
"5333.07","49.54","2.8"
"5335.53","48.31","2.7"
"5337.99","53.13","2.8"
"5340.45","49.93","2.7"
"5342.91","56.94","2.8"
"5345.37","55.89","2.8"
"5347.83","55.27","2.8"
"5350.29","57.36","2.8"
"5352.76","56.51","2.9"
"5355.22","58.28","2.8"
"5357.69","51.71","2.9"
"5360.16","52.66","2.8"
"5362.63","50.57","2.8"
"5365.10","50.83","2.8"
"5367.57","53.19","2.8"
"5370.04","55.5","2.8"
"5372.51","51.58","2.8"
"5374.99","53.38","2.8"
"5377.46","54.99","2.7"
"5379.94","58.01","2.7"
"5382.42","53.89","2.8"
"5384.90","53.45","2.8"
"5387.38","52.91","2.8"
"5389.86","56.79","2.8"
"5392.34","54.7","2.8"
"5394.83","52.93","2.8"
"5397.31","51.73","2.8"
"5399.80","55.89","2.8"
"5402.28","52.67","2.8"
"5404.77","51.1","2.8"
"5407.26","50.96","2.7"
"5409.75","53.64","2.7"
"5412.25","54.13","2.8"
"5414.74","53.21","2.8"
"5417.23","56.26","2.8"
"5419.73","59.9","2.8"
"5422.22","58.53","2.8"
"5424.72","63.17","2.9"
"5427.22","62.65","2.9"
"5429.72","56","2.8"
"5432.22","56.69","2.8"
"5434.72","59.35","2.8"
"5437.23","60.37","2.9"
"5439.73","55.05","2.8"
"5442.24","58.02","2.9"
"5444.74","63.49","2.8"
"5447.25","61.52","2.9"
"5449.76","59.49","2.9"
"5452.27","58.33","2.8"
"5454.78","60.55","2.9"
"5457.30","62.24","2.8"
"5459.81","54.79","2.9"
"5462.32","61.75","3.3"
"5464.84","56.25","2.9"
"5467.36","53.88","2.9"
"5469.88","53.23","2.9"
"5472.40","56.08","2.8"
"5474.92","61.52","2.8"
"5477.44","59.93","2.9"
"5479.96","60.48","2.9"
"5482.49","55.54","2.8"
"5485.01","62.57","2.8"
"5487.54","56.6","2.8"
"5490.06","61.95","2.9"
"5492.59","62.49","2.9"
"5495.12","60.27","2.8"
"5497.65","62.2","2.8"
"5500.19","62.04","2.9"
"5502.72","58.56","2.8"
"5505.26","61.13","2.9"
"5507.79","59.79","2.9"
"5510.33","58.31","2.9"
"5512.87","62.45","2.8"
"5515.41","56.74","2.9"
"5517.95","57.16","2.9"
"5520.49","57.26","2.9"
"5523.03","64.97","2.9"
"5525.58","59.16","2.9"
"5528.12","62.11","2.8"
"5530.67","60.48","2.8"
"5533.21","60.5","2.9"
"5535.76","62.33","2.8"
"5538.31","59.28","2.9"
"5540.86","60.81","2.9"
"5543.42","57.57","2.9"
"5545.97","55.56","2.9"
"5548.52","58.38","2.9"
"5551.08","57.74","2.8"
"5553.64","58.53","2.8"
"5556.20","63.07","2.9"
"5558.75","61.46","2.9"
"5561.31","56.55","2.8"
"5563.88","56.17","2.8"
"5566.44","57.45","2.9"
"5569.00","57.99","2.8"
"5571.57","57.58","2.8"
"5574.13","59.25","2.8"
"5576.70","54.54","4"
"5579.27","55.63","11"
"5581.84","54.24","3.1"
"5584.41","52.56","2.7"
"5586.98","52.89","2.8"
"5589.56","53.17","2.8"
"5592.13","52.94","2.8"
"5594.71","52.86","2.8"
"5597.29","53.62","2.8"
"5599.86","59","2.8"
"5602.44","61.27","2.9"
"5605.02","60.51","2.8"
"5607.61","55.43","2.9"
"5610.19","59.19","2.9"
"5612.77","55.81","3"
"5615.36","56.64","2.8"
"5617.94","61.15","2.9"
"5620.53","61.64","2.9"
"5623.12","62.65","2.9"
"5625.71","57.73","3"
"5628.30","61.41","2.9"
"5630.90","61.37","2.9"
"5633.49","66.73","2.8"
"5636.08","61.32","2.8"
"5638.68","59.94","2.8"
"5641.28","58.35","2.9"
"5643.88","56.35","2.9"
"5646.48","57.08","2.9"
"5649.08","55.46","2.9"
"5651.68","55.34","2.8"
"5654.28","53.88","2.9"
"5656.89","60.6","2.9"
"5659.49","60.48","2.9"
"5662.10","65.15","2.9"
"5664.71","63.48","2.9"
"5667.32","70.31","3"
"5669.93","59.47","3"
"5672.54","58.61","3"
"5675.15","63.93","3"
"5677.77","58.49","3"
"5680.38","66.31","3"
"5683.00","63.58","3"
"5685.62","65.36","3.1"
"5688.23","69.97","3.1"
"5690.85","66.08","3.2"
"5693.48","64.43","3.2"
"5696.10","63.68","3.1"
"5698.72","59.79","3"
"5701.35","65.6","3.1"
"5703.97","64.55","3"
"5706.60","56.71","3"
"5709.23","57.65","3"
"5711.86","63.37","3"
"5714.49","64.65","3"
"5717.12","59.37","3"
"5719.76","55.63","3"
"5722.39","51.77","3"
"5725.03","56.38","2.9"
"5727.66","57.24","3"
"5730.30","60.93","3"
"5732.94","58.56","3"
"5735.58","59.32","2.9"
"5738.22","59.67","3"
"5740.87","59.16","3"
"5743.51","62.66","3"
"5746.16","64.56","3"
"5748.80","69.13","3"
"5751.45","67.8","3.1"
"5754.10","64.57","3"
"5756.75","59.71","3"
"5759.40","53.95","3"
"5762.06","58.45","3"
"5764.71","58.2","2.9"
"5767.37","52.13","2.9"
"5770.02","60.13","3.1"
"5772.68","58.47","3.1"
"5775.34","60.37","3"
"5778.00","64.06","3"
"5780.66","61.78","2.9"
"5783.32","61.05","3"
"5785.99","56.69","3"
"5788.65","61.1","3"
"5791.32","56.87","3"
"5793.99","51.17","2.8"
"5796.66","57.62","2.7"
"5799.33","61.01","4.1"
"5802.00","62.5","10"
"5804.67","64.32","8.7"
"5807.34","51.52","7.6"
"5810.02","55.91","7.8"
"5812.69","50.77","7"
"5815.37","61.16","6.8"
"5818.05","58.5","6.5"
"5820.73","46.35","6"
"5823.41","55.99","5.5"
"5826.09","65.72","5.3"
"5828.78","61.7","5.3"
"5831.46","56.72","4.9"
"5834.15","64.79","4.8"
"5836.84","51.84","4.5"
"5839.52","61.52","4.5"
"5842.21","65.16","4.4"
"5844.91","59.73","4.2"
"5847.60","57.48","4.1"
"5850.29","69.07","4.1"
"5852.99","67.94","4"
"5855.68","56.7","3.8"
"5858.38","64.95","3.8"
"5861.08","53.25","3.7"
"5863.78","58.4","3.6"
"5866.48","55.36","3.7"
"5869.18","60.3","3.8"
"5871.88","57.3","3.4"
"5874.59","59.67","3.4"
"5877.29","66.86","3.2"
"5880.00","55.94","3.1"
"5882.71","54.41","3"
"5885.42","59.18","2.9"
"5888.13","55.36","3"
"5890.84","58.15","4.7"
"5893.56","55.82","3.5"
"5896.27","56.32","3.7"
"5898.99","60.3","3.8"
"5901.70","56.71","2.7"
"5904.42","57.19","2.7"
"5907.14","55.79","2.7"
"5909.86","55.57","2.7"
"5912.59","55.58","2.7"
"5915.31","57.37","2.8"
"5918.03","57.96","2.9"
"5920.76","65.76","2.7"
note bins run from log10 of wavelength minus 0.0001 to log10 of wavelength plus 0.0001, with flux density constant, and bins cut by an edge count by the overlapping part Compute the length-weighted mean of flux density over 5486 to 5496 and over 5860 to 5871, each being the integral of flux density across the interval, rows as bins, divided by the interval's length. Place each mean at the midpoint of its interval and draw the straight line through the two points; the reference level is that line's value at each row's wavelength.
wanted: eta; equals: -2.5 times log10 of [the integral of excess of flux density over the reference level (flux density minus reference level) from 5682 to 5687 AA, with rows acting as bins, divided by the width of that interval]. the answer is -1.9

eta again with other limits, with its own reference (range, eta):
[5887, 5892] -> 4.6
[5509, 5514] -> 2.6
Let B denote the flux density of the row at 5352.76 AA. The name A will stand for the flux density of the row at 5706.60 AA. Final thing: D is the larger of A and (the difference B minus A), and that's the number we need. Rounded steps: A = 56.71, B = 56.51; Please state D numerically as 56.7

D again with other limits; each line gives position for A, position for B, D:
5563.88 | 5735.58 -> 56.2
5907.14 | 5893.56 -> 55.8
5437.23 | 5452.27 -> 60.4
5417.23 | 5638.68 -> 56.3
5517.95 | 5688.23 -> 57.2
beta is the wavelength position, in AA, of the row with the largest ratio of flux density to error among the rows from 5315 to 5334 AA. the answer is 5320.81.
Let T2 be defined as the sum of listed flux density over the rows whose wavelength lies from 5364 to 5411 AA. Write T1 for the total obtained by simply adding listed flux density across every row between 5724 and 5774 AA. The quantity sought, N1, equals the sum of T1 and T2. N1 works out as 2159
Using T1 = 1141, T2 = 1018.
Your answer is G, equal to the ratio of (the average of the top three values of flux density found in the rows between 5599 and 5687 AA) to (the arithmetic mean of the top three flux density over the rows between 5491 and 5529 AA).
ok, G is 1.07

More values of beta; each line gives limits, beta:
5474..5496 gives 5485.01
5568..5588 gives 5574.13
